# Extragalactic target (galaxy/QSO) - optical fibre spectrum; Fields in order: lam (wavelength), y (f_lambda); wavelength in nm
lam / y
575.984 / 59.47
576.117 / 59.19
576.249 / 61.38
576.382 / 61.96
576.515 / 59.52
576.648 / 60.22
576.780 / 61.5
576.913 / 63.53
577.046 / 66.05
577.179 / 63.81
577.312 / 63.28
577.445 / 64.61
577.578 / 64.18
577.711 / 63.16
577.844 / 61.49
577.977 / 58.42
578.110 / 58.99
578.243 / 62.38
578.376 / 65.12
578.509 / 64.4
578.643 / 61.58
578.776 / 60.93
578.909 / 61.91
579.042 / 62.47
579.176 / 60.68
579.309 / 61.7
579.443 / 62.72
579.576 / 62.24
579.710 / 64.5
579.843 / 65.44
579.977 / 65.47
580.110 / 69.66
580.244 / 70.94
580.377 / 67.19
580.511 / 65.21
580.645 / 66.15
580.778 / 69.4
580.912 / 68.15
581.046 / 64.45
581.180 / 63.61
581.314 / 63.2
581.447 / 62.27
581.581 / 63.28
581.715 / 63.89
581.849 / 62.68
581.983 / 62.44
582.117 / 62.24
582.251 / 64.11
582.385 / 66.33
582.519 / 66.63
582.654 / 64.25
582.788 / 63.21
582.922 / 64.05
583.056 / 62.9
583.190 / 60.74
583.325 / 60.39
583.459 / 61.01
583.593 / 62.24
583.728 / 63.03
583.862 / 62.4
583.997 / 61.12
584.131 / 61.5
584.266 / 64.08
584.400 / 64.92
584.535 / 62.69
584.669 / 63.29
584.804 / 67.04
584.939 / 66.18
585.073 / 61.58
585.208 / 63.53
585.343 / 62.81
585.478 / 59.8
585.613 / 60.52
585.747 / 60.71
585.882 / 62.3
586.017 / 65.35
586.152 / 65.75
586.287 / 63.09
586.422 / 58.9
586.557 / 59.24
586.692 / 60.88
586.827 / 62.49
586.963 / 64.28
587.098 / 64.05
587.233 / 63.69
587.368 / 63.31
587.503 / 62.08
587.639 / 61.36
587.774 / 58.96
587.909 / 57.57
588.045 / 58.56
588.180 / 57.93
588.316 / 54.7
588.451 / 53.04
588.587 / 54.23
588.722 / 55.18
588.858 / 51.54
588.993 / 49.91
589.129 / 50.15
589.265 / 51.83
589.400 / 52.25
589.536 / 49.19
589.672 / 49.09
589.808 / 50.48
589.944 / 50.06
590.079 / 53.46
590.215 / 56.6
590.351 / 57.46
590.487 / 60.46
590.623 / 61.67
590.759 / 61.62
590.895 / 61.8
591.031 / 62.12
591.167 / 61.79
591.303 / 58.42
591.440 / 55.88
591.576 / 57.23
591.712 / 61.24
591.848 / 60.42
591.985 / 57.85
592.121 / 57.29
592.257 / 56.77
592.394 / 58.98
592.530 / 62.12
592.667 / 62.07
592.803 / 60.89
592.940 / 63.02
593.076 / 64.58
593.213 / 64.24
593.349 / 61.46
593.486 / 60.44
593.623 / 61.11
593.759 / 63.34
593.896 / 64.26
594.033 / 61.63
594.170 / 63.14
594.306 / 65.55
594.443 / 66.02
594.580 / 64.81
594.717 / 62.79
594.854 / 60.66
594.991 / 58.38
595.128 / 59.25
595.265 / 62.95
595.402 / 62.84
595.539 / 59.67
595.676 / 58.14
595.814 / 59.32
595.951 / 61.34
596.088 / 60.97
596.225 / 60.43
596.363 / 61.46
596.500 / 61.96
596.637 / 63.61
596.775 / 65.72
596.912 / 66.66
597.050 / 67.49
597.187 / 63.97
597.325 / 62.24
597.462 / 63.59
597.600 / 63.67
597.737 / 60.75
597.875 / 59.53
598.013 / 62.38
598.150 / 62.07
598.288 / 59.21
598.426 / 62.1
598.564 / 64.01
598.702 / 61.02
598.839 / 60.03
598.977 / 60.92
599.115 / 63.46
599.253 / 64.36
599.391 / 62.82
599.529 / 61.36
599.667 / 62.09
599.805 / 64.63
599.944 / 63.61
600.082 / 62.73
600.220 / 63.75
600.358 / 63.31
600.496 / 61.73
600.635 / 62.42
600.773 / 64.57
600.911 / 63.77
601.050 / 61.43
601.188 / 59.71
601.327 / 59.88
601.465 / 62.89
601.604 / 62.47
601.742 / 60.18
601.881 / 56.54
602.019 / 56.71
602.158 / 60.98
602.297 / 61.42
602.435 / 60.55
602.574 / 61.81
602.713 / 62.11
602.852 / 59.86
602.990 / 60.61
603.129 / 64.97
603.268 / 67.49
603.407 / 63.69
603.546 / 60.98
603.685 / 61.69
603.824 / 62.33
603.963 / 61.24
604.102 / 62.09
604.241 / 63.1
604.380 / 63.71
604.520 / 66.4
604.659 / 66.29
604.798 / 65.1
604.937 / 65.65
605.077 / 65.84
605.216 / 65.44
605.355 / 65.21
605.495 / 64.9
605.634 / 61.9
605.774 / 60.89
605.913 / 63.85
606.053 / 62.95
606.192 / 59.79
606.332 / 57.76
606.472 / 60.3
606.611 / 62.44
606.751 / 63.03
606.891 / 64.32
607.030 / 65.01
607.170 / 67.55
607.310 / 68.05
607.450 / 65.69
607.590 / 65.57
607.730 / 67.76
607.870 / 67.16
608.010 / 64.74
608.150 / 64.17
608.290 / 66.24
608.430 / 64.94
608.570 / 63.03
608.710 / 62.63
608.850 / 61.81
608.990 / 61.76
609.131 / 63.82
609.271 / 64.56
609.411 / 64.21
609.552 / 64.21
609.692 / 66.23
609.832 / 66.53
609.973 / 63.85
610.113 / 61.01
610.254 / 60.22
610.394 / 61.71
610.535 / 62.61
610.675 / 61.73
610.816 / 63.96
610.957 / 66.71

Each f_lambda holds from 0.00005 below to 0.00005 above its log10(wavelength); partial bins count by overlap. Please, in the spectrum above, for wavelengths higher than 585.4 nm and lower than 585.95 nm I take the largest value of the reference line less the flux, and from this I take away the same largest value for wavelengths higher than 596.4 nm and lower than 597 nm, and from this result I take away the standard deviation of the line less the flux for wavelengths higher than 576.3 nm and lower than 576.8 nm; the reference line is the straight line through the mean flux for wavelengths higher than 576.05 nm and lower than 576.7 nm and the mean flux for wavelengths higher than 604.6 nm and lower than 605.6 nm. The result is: -1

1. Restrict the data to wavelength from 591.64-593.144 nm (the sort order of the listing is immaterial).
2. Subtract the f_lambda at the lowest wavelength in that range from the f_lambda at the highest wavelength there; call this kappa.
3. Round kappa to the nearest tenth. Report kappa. 3.3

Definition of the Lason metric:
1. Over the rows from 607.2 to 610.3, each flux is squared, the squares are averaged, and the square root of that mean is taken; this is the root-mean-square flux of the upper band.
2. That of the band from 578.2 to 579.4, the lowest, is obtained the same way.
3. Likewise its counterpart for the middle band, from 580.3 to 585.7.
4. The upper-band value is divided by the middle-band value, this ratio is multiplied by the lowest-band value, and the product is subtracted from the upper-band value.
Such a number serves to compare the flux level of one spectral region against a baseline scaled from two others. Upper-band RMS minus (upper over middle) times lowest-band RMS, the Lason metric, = 1.3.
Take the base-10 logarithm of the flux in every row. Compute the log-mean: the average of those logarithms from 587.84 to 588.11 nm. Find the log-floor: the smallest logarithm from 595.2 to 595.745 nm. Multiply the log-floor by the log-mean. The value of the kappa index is 3.11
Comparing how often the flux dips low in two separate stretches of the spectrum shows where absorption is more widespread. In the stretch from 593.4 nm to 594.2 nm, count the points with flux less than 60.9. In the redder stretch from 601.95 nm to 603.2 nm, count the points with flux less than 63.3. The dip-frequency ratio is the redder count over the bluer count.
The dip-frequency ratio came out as 8.0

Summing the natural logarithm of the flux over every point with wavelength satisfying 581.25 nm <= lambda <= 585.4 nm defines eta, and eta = 129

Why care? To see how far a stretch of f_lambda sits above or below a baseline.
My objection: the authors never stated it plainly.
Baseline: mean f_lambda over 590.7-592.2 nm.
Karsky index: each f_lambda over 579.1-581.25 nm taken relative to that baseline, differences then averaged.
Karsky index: 5.9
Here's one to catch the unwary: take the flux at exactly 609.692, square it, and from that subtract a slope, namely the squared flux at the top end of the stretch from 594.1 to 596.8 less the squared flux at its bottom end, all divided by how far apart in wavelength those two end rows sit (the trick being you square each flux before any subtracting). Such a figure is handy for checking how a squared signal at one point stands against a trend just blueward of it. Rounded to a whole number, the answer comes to 4259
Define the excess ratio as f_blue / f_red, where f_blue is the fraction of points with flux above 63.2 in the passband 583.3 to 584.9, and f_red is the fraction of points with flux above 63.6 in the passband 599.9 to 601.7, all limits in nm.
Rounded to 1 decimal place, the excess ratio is 1.1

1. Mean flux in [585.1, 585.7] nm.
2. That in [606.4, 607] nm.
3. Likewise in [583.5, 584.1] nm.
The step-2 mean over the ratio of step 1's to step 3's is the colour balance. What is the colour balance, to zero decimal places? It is 63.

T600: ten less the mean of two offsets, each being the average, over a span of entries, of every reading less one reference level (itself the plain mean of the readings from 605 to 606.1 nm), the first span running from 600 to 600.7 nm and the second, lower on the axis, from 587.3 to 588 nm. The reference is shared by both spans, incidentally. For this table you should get 12.2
